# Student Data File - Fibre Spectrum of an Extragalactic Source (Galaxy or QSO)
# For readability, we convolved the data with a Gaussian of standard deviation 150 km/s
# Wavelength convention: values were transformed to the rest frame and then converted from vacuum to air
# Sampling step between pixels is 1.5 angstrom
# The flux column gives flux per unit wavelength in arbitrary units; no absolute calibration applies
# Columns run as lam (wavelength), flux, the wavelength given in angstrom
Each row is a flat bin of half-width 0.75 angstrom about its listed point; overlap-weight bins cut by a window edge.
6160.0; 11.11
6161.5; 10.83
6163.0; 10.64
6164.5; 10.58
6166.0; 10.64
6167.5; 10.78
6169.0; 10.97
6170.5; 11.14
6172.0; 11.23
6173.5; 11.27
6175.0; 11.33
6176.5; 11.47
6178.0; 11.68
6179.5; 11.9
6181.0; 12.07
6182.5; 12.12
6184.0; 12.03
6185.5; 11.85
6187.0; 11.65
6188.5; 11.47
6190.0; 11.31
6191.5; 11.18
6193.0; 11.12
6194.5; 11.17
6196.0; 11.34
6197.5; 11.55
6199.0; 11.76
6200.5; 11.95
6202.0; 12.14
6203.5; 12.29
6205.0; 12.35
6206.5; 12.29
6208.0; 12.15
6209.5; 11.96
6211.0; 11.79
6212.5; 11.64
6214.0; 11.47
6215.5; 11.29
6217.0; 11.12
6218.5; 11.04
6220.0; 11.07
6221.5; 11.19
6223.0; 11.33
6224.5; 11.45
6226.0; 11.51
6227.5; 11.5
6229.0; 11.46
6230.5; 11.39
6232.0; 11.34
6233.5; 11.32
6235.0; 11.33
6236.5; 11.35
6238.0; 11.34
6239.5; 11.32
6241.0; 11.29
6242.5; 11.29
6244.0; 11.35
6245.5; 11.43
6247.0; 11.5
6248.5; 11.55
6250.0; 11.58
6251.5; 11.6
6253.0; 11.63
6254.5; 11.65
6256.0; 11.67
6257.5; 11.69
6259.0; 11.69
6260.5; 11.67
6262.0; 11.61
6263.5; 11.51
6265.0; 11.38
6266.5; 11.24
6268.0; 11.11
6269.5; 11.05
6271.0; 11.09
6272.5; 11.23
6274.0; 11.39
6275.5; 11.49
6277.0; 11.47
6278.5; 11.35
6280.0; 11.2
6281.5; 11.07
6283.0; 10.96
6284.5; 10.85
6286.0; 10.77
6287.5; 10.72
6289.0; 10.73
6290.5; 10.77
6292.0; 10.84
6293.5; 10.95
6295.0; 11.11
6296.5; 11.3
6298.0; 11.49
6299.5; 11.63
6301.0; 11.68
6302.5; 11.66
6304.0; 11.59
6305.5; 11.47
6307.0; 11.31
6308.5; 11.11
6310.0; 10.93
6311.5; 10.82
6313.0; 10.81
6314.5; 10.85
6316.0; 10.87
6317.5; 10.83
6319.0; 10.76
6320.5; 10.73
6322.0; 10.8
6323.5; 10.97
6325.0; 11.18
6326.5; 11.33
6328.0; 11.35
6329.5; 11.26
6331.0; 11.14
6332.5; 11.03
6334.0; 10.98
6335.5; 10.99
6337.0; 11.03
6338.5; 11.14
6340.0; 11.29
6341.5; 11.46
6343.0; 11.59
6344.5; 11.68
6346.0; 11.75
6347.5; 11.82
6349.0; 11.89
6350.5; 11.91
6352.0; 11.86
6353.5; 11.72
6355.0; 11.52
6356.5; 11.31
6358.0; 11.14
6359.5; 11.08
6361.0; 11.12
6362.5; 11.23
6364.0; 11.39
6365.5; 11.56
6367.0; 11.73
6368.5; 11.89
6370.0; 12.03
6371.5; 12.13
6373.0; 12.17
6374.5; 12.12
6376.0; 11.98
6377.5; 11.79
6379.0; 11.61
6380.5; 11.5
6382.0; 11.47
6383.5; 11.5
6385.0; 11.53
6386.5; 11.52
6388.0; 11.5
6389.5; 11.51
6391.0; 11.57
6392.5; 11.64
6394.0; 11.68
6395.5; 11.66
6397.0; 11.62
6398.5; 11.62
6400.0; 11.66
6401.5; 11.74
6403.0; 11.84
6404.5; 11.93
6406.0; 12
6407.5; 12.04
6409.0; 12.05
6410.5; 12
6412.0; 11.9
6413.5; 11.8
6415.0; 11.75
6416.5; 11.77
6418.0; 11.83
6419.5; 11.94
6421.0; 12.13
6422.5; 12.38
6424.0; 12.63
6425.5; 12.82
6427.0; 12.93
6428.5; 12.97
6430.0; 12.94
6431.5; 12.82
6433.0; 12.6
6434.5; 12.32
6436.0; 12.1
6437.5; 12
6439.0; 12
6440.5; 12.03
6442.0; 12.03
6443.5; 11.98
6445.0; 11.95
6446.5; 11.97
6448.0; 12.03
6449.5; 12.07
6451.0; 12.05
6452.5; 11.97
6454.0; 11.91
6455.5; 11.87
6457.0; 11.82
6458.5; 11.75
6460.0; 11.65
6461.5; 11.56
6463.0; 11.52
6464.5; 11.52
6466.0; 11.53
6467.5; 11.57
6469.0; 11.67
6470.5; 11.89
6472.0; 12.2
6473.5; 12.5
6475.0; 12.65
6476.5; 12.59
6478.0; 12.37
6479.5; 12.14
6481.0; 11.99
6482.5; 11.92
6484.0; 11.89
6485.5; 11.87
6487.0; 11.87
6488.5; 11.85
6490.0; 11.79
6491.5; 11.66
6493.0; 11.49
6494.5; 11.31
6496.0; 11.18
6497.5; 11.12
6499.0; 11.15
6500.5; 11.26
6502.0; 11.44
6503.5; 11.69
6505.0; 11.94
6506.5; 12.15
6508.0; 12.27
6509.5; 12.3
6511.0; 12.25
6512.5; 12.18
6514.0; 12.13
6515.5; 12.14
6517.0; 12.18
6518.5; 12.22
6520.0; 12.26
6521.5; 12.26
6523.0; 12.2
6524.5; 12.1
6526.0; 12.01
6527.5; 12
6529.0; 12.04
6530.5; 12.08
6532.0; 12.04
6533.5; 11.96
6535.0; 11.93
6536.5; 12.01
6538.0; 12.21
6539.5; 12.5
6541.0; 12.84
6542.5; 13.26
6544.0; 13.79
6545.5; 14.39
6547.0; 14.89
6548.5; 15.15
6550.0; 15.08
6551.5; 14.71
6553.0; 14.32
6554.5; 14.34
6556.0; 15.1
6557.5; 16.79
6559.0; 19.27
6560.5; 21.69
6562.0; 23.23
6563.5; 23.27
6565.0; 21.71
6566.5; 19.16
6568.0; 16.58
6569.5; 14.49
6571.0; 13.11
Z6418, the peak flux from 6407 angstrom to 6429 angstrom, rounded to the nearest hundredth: 12.97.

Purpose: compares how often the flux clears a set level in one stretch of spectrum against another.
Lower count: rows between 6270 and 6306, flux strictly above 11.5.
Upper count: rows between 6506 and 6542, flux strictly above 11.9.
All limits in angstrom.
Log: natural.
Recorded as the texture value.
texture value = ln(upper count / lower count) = 1.8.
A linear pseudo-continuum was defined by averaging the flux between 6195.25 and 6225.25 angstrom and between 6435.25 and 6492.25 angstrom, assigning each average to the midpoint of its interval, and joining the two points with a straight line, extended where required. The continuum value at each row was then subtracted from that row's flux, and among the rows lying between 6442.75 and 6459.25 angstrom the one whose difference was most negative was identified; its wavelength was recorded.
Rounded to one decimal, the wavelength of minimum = 6458.5 angstrom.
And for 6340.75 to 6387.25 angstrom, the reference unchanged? 6359.5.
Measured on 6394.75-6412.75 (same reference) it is 6398.5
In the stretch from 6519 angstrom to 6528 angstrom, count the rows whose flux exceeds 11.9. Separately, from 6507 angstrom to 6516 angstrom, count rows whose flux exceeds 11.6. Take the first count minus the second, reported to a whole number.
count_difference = 0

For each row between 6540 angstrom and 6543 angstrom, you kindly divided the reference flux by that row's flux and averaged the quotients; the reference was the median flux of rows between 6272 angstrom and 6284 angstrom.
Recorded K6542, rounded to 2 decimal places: 0.87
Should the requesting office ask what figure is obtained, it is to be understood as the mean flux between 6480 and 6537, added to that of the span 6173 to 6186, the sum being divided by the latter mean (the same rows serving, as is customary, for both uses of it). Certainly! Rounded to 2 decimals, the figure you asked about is 2.01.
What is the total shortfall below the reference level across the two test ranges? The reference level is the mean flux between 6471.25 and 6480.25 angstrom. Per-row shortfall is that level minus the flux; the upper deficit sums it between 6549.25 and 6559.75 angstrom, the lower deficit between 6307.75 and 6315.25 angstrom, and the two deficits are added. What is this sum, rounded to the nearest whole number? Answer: -15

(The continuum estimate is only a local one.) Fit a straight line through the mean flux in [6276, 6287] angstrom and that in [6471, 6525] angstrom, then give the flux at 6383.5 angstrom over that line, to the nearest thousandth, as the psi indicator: 1.000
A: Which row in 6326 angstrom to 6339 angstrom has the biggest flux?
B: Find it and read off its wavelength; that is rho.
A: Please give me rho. 6328.0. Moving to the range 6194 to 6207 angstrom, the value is 6205.0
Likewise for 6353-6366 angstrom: 6353.5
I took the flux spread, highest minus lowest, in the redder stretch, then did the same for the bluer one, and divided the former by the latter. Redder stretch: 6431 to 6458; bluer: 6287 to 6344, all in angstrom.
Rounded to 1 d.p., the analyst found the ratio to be 1.0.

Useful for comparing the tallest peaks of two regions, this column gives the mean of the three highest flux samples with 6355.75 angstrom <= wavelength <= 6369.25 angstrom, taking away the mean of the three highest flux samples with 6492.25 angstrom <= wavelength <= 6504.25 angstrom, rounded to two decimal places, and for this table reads 0.19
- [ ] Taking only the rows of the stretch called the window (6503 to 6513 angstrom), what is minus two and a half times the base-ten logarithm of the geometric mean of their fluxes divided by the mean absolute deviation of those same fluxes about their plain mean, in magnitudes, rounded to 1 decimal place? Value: -4.6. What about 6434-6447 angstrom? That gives -5.5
